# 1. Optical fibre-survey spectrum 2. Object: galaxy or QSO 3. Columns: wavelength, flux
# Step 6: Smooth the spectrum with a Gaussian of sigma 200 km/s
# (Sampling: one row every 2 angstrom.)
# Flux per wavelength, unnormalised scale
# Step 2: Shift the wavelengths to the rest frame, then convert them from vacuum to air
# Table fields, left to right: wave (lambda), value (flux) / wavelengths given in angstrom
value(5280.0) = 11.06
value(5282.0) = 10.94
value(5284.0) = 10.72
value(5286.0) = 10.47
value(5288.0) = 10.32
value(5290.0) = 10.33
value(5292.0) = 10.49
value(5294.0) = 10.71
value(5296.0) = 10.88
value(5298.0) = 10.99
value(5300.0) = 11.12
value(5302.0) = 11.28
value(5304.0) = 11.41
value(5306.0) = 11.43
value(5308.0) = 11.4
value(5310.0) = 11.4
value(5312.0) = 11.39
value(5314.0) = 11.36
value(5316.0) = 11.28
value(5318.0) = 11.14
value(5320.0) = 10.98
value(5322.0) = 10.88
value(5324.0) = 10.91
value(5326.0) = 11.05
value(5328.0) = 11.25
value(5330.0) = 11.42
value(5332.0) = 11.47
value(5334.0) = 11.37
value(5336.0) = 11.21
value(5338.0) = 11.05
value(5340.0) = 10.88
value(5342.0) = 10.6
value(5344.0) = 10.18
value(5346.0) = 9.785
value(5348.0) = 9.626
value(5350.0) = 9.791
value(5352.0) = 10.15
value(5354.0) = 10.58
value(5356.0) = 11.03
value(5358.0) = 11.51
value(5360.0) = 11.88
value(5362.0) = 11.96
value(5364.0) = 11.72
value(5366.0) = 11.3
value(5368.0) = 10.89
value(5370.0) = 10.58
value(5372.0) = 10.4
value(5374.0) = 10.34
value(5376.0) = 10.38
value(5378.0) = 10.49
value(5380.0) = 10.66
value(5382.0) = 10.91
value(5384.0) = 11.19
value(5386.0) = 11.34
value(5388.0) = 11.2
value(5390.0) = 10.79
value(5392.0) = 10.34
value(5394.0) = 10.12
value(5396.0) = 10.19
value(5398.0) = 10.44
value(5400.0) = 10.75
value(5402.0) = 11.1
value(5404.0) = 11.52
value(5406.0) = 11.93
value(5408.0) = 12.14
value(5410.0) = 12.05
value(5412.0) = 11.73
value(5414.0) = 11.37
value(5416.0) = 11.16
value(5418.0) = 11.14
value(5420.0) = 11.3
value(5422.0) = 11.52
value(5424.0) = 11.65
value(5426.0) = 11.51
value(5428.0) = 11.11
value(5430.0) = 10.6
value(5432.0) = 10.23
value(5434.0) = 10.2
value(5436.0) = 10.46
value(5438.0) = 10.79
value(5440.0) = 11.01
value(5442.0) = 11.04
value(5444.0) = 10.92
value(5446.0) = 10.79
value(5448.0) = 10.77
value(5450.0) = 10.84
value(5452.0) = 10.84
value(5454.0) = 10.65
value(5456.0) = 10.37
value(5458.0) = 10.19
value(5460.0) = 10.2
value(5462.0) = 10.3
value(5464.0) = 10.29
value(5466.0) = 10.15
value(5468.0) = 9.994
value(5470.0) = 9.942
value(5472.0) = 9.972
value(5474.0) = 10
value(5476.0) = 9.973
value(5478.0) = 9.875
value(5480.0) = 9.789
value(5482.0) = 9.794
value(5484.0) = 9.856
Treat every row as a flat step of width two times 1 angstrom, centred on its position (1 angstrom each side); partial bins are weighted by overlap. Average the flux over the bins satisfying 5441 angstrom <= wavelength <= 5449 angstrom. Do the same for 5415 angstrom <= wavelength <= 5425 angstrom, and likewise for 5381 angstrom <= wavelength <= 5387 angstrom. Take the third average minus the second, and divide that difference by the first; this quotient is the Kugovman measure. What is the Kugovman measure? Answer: -0.019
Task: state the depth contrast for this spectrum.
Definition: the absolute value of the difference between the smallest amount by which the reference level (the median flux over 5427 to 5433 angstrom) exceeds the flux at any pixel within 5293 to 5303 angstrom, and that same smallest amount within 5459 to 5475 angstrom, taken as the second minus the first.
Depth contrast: 1.0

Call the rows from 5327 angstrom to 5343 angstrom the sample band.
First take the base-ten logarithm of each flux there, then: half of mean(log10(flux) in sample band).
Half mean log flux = 0.524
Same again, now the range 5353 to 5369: 0.527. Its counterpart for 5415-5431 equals 0.525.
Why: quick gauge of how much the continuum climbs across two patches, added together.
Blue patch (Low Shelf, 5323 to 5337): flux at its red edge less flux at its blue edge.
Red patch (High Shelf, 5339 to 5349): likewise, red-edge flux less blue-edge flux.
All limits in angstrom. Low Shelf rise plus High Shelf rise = -1.0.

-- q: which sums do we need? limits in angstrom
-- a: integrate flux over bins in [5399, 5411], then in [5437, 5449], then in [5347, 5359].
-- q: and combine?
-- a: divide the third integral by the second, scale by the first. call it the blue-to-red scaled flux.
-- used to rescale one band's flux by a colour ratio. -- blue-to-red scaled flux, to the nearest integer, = 133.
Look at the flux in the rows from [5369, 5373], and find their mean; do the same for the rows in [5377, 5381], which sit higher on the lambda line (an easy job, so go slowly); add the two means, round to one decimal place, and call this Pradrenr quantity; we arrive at 21.1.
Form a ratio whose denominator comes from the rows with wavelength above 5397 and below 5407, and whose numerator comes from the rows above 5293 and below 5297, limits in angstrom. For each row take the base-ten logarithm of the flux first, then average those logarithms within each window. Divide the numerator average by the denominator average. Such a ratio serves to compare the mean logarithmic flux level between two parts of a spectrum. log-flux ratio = 0.99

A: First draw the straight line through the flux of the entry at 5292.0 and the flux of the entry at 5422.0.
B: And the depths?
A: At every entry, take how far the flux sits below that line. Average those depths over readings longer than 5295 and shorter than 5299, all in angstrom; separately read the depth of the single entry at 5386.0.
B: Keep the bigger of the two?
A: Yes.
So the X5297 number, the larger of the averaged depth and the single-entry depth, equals -0.1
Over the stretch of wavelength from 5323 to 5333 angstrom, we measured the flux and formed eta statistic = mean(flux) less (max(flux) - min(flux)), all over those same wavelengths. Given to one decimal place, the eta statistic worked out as 10.7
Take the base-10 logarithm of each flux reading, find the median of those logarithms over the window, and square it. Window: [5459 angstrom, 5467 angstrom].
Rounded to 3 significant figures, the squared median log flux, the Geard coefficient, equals 1.02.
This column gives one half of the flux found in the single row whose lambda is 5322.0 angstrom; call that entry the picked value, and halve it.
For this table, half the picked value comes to 5.44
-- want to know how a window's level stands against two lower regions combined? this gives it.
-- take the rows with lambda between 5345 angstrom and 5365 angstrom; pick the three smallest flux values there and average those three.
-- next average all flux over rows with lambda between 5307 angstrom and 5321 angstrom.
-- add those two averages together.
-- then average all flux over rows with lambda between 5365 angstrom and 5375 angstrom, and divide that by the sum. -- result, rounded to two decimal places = 0.51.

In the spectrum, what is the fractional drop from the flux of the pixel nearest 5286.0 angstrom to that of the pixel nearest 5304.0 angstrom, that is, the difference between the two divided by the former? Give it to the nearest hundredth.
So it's -0.09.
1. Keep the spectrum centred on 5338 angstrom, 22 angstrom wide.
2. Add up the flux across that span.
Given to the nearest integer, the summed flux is 119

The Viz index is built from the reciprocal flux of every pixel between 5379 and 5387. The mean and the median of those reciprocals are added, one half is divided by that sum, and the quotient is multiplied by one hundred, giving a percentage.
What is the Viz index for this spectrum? 276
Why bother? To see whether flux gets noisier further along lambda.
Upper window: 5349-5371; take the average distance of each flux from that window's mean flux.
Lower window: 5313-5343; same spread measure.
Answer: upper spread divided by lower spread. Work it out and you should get 2.9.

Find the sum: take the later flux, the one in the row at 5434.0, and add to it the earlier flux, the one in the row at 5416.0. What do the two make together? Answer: 21.4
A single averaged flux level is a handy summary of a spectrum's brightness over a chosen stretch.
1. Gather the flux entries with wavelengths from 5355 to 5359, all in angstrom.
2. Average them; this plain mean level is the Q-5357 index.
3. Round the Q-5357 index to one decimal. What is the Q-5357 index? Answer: 11.3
